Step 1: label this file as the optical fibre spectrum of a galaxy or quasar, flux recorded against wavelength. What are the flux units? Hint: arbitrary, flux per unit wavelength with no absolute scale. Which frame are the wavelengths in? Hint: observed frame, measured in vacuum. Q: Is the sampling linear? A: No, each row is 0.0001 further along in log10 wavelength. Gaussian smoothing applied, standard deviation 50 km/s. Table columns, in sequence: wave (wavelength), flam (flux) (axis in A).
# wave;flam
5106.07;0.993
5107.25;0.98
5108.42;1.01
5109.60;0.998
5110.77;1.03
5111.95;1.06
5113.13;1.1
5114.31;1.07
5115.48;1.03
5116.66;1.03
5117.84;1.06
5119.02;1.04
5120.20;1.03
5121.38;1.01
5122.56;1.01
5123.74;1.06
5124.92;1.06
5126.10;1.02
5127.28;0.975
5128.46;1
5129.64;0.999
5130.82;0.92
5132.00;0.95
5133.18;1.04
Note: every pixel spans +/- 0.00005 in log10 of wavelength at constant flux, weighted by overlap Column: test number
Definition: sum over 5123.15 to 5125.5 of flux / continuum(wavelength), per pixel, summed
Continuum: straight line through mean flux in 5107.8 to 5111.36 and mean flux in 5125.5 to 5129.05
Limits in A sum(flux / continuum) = 2.12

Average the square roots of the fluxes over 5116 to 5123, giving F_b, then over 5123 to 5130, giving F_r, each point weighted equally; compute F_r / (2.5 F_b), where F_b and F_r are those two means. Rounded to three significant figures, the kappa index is 0.398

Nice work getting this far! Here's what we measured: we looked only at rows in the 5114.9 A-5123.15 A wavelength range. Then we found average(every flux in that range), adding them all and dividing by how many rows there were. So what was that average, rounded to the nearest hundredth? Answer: 1.03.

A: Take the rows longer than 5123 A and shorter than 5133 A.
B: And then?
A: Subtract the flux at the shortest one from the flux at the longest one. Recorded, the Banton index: -0.11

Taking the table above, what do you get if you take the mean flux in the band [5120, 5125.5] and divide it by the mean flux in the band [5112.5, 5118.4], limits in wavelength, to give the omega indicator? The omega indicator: 0.977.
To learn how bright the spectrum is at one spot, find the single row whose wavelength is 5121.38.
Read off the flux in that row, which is 1.01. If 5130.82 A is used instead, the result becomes 0.92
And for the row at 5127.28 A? 0.975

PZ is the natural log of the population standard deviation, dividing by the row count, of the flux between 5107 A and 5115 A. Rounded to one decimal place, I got -3.2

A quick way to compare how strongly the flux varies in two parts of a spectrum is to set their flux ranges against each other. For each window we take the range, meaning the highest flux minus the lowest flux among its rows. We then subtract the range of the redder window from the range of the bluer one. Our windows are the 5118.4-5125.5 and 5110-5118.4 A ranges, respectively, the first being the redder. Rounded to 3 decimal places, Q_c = 0.020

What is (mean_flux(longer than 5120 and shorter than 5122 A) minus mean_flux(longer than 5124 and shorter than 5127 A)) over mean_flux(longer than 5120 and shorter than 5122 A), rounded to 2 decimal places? -0.02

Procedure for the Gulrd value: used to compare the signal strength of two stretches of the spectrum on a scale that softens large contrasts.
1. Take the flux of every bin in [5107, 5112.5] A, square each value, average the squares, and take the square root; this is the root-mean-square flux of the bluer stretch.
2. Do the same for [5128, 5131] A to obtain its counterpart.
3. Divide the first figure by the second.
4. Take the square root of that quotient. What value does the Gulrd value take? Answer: 1.02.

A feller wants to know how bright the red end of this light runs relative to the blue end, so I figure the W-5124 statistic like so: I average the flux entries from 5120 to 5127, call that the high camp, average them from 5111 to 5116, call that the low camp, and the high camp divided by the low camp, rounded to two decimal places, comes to 0.97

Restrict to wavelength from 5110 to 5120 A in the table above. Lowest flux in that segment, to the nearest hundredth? 1.03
